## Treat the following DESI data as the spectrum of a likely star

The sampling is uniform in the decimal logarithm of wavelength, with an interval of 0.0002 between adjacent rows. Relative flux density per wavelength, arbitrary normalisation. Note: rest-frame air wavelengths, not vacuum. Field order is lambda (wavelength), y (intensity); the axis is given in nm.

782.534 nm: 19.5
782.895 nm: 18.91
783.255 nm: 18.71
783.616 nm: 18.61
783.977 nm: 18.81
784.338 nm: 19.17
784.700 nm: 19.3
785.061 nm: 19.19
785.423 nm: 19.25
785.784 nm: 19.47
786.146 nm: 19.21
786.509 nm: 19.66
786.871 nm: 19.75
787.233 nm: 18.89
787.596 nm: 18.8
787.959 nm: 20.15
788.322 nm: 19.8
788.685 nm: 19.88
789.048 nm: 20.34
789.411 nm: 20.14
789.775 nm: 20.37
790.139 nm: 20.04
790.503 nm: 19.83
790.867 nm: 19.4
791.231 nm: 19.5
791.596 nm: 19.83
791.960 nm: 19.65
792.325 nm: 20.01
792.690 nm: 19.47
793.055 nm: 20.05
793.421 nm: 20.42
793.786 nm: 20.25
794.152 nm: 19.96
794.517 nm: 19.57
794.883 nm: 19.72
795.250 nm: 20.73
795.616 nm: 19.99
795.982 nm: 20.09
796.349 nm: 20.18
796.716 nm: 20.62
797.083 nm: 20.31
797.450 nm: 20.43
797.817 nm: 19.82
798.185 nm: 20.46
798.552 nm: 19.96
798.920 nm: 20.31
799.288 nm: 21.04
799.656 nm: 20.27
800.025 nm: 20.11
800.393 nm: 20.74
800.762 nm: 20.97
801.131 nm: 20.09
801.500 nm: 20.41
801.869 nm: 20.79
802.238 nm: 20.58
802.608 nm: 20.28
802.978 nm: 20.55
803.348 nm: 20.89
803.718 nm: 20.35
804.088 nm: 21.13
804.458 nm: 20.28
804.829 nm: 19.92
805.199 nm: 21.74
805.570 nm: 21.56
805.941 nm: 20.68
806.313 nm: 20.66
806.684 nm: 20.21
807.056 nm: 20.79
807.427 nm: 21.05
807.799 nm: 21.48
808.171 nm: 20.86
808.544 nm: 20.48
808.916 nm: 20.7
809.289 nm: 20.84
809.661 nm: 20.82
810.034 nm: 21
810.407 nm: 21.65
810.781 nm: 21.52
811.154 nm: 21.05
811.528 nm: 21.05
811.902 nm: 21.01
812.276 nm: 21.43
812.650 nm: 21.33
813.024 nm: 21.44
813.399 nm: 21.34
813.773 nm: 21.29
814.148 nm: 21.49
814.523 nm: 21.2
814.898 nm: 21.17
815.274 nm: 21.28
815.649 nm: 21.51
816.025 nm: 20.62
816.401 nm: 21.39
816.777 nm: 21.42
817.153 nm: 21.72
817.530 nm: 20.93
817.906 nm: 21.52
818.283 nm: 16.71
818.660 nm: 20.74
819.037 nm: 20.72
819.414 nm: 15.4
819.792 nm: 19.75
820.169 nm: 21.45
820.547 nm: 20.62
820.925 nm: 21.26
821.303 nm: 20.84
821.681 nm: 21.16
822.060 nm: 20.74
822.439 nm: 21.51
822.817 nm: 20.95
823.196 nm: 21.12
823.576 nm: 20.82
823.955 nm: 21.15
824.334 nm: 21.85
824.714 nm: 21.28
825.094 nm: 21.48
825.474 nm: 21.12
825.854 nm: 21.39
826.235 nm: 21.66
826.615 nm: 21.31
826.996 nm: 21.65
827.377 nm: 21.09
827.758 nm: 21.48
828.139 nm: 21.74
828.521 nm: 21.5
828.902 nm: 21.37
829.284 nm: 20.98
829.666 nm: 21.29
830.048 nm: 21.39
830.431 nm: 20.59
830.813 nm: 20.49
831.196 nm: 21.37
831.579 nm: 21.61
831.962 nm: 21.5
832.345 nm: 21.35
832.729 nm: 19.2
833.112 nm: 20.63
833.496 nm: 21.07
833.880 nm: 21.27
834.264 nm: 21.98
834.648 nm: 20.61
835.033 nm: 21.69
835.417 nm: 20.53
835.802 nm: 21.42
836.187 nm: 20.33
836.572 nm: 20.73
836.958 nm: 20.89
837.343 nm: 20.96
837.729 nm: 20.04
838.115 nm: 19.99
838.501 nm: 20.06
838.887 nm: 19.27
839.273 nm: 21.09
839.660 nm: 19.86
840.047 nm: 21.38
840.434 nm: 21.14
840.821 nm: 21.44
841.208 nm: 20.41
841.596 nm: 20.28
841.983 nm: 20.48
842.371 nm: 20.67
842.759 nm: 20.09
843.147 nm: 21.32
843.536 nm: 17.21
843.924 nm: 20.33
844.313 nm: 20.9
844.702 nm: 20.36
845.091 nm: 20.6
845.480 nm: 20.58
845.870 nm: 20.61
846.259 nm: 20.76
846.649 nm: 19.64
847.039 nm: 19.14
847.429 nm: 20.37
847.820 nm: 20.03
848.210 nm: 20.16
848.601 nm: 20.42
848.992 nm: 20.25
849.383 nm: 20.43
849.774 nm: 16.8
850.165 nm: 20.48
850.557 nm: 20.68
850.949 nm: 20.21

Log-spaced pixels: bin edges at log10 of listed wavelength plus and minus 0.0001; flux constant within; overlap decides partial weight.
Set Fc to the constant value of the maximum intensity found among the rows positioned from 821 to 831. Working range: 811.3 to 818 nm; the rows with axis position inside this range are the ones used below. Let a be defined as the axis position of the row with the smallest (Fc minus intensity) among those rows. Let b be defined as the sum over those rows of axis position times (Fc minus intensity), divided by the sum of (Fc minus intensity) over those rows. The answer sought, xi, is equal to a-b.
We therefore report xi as 2.56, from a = 817.153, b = 814.59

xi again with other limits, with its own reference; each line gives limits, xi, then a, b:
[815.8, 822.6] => -2.04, 817.153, 819.19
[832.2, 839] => -1.85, 834.264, 836.11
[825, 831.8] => -0.59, 828.139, 828.73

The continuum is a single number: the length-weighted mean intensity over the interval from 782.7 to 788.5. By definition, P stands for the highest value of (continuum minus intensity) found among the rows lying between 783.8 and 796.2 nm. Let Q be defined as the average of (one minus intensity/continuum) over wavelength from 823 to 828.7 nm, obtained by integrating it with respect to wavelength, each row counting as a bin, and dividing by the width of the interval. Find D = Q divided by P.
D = -0.26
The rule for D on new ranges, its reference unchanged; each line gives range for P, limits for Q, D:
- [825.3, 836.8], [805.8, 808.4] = -2.91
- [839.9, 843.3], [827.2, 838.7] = 0.11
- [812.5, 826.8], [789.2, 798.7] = -0.01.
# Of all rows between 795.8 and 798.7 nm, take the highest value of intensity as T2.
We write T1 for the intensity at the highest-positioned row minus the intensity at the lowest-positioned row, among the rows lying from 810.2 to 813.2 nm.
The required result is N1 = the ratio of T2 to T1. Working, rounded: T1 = -0.2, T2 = 20.62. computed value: -98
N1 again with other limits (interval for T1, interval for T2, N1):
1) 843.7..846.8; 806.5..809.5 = -31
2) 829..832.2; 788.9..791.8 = 39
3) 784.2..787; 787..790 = 35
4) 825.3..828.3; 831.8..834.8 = 35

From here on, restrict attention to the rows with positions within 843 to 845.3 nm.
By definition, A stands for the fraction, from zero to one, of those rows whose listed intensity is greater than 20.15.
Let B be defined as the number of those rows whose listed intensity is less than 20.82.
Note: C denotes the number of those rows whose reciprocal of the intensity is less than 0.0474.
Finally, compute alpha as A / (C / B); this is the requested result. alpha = 3.3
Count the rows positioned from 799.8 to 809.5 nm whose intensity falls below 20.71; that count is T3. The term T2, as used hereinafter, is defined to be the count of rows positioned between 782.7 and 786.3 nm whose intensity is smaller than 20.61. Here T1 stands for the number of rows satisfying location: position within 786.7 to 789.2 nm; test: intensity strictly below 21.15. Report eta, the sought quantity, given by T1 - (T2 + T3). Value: -17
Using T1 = 7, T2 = 10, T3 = 14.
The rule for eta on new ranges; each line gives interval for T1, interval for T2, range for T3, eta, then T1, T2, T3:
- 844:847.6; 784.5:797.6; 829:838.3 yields -34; 9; 34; 9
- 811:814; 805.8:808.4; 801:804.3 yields -4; 3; 1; 6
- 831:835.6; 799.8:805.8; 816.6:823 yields -8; 5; 9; 4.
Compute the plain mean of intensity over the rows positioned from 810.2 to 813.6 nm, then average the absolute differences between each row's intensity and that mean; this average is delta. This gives 0.18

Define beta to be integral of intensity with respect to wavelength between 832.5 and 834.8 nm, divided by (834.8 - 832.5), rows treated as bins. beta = 20.8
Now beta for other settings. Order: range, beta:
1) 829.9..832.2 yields 21.2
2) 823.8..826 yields 21.4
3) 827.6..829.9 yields 21.4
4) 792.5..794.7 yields 20.0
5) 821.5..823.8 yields 21.0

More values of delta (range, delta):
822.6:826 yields 0.23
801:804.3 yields 0.25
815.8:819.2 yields 0.88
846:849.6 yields 0.35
